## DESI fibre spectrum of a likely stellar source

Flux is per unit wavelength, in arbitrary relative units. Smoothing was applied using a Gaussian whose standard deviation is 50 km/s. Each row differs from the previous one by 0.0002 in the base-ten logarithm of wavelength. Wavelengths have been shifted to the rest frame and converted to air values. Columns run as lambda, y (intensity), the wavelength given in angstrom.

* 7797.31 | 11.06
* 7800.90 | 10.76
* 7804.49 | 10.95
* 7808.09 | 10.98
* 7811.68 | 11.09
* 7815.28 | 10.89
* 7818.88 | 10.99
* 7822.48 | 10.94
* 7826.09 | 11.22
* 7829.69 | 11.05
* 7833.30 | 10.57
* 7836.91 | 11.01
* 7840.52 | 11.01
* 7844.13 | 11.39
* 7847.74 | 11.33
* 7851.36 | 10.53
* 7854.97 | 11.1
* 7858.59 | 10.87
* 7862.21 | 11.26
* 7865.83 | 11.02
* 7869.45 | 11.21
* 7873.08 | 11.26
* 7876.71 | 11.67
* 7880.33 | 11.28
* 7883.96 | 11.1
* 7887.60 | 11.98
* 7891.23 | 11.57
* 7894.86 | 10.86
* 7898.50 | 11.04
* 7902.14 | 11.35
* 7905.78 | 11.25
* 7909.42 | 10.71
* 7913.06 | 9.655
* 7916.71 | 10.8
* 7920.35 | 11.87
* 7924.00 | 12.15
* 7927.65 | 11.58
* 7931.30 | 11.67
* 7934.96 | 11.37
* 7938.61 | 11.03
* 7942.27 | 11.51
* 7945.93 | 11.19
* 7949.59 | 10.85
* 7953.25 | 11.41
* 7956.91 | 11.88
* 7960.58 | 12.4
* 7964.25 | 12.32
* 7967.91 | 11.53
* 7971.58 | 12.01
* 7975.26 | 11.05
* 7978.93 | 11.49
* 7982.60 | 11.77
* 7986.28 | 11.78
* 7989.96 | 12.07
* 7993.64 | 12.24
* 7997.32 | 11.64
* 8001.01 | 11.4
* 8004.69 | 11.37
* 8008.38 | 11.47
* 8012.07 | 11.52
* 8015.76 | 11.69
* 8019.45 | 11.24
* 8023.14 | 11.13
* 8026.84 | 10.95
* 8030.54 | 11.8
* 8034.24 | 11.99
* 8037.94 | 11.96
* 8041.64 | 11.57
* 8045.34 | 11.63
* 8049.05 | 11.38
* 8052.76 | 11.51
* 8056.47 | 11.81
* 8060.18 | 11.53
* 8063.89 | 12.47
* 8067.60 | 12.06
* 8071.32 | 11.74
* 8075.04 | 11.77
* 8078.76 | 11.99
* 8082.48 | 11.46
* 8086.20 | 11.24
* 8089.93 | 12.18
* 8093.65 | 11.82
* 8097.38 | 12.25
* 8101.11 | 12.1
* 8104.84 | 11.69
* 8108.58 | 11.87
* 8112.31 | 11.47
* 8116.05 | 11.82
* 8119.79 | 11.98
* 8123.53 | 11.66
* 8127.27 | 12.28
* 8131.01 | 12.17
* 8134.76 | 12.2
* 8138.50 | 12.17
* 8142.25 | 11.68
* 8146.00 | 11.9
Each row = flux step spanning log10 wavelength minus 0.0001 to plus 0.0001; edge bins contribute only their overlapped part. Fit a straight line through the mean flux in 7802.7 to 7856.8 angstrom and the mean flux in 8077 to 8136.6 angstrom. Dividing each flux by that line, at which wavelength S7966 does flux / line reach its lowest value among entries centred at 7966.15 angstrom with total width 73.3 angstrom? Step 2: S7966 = 7949.59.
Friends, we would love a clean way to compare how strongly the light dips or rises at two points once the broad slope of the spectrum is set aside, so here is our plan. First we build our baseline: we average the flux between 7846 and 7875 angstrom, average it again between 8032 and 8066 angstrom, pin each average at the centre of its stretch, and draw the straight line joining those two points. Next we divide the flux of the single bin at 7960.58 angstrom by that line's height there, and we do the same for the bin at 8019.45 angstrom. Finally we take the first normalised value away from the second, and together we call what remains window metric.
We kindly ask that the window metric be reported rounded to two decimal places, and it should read -0.12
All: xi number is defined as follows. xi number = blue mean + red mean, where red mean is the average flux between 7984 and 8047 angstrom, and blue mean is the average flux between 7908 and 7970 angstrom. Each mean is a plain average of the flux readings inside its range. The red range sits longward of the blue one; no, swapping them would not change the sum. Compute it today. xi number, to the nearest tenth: 23.0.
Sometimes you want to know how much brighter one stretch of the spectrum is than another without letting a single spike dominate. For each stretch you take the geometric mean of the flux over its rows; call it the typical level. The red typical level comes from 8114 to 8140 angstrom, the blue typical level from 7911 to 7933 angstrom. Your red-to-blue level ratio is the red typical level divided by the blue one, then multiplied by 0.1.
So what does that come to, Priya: 0.1070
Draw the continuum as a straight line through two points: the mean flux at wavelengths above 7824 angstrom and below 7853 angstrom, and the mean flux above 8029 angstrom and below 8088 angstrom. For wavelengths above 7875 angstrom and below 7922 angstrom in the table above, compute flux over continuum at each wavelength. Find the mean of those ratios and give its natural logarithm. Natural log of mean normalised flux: -0.004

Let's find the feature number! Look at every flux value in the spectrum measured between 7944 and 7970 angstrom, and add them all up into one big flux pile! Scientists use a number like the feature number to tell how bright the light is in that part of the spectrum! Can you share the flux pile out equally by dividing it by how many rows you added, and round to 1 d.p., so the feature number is 11.7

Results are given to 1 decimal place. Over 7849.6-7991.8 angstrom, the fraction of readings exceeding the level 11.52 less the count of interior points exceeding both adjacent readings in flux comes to -9.6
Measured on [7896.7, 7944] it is -2.7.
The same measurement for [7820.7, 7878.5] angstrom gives -3.9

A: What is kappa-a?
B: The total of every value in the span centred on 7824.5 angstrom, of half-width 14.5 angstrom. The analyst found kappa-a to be 87.8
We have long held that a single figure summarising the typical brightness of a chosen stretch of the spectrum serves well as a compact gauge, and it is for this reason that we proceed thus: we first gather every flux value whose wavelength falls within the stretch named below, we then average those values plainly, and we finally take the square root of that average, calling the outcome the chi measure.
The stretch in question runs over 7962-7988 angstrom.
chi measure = 3.42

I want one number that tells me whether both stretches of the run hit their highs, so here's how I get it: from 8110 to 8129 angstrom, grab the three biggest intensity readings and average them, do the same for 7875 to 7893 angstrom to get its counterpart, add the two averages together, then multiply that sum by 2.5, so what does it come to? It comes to 59.4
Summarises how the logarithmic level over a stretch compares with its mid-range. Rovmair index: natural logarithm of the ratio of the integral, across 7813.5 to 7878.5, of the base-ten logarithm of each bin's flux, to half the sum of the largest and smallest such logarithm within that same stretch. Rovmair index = 4.174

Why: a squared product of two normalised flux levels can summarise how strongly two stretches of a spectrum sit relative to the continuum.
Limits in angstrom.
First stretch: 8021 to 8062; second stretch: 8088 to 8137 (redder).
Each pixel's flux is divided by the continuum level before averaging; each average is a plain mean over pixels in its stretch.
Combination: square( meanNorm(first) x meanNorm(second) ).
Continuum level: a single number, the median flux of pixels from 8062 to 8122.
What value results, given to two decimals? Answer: 0.97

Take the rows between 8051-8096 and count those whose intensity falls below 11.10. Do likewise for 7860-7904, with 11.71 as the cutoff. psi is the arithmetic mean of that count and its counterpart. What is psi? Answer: 5.5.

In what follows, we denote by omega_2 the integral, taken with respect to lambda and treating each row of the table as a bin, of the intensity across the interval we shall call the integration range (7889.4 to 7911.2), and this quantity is 243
